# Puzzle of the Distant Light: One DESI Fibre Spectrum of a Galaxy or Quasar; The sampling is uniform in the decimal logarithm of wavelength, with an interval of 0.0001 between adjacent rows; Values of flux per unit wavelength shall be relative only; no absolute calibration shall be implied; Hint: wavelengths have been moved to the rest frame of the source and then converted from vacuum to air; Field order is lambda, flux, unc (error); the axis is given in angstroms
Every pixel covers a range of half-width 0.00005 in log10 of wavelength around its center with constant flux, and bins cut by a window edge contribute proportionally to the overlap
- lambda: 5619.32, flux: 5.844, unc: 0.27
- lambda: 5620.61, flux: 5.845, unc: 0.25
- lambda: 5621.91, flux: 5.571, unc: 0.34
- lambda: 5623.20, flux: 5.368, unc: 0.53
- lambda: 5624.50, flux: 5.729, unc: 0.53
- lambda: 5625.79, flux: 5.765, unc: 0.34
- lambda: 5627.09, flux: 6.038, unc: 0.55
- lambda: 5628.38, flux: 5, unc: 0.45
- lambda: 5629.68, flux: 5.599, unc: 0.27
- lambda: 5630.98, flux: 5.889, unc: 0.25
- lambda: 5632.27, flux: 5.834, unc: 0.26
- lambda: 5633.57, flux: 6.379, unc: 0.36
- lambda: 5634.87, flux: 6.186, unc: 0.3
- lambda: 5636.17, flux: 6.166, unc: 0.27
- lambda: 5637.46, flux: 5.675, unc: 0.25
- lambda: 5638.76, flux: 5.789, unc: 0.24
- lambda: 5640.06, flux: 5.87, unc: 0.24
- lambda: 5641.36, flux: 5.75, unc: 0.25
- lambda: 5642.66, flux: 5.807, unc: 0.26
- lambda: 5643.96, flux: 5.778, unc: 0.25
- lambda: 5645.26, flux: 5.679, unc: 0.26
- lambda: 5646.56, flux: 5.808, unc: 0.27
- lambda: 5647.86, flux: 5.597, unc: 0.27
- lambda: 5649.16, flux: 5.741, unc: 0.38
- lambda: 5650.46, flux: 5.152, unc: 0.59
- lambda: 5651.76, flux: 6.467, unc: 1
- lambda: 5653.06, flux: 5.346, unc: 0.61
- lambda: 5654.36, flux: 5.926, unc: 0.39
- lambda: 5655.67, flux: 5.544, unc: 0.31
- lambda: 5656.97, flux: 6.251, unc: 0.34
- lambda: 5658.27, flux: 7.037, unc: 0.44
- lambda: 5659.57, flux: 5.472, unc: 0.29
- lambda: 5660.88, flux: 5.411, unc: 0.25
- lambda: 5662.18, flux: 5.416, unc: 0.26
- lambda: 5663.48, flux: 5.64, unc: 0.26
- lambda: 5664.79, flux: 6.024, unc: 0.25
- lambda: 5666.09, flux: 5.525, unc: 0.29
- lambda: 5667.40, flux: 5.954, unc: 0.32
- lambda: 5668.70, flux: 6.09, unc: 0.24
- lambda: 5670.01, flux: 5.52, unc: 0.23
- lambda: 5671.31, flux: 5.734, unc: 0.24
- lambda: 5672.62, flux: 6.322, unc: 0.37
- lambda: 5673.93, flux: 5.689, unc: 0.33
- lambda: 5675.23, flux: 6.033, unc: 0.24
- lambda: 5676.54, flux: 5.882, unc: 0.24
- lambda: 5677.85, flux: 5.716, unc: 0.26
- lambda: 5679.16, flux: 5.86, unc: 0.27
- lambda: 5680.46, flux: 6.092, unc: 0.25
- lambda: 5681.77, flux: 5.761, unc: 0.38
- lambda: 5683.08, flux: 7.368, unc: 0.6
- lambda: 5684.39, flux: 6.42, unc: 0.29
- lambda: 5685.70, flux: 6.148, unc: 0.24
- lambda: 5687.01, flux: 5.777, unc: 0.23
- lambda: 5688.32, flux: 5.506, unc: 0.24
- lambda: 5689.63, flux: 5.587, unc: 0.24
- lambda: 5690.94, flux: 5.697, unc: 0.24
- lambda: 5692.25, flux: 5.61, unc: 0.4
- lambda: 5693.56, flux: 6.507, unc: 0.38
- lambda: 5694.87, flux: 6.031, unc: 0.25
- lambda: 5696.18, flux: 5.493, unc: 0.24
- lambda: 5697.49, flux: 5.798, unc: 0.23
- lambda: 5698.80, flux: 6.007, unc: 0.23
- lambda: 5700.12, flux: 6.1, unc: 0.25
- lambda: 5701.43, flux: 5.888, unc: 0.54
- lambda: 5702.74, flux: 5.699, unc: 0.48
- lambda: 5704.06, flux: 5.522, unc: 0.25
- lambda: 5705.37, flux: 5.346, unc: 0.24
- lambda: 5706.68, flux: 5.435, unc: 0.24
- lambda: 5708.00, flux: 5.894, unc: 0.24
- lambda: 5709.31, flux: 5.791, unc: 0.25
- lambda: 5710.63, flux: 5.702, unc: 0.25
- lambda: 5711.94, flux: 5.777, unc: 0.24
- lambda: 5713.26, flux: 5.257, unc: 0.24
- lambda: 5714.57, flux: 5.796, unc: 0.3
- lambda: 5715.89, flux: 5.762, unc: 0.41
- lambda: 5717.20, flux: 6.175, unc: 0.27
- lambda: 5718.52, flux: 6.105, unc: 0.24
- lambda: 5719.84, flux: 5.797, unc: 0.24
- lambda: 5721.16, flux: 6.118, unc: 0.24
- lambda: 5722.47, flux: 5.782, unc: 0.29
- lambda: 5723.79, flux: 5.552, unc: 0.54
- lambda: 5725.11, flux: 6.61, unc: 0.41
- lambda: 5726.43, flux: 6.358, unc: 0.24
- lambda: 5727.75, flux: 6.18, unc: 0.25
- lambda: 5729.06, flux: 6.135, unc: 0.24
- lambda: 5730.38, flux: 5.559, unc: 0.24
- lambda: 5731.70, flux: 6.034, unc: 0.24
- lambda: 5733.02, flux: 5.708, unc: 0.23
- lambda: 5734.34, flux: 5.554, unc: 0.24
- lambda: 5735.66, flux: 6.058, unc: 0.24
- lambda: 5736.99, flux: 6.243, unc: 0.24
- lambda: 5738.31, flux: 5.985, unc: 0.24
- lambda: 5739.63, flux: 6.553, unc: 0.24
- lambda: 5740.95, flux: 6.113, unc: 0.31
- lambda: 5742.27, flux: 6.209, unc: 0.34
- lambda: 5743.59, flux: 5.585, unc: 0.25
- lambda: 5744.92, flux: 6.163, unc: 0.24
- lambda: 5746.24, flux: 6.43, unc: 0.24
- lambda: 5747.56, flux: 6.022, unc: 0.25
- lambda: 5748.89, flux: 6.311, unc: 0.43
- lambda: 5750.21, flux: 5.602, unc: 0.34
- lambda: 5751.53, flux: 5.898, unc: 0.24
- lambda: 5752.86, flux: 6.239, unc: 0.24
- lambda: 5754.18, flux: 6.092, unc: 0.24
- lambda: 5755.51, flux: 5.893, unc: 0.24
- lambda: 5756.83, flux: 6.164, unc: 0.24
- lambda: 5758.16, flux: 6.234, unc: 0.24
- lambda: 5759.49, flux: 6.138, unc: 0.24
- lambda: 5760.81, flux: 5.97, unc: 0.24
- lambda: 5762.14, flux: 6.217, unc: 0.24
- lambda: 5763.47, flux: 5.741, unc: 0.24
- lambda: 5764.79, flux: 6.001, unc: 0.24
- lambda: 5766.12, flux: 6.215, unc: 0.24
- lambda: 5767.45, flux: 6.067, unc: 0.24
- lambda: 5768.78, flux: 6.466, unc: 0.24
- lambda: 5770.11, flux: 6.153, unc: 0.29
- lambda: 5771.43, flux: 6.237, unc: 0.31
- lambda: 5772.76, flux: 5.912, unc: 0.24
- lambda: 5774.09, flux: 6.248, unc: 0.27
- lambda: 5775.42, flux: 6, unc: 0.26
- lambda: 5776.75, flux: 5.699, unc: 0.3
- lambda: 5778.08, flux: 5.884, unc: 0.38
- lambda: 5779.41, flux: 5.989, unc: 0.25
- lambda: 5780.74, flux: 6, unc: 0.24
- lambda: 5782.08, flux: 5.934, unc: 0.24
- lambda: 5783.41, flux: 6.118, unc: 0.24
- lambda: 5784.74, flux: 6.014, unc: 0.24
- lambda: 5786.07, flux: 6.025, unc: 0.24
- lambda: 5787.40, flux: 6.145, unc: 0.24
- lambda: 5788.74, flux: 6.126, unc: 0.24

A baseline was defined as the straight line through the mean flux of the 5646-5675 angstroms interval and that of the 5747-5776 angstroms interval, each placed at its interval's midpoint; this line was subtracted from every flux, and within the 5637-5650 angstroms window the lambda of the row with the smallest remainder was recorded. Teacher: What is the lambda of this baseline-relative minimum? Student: 5647.86 angstroms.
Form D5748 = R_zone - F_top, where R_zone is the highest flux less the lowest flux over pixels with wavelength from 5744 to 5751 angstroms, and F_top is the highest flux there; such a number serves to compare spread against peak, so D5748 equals -5.6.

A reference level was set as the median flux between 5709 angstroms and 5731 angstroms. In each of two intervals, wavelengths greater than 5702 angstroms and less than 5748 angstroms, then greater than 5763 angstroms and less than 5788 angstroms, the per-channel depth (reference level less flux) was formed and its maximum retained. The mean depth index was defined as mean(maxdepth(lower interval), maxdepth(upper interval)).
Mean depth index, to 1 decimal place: 0.3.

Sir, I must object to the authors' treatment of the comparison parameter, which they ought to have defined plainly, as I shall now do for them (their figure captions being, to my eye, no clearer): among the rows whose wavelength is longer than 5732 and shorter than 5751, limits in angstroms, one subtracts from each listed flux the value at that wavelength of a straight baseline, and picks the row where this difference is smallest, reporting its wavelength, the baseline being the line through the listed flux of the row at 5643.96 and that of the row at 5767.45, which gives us 5734.34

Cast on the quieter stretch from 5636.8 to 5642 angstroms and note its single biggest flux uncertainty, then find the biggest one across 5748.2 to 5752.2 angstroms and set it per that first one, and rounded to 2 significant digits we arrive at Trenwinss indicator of 1.7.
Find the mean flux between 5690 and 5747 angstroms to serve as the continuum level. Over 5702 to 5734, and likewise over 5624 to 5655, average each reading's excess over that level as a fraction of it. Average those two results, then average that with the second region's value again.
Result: -0.018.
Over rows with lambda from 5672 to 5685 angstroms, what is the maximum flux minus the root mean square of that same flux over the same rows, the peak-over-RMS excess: 1.23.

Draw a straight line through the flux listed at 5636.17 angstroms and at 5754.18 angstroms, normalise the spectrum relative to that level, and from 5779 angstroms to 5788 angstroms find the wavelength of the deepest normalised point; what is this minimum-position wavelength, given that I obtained 5782.08 angstroms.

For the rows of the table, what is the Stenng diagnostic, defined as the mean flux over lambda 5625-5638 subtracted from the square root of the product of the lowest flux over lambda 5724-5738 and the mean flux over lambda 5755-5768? -0.05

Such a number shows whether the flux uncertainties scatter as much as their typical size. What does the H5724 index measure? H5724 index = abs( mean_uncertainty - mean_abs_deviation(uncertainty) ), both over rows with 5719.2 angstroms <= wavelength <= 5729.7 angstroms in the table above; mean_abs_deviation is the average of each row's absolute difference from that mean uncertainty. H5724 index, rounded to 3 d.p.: 0.222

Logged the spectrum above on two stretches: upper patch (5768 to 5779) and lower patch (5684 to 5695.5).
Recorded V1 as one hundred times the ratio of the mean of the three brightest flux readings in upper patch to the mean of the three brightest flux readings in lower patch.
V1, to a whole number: 99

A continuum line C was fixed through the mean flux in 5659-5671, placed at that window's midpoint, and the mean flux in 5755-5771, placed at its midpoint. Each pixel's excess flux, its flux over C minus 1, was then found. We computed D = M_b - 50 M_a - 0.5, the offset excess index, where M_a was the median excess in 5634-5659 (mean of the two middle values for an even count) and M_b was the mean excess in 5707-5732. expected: -2.4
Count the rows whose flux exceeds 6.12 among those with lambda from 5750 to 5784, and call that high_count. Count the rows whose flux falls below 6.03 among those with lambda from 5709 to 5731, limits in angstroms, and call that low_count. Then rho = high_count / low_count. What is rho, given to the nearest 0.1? 1.0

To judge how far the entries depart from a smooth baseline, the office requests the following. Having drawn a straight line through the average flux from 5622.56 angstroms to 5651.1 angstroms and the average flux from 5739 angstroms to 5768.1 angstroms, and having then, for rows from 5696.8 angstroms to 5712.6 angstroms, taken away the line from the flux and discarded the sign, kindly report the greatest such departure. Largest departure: 0.60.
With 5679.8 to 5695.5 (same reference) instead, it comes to 1.48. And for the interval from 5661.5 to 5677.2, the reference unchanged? 0.47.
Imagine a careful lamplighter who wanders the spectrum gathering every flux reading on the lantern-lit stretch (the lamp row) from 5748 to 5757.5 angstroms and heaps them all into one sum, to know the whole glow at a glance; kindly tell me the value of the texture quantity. 42.2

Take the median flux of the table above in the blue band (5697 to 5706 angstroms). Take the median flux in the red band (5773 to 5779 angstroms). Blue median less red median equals -0.1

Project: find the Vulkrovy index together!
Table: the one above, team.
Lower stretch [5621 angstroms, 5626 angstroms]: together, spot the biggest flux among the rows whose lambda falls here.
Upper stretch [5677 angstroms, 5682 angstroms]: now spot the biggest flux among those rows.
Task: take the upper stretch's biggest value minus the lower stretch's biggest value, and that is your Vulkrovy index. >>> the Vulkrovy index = 0.33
